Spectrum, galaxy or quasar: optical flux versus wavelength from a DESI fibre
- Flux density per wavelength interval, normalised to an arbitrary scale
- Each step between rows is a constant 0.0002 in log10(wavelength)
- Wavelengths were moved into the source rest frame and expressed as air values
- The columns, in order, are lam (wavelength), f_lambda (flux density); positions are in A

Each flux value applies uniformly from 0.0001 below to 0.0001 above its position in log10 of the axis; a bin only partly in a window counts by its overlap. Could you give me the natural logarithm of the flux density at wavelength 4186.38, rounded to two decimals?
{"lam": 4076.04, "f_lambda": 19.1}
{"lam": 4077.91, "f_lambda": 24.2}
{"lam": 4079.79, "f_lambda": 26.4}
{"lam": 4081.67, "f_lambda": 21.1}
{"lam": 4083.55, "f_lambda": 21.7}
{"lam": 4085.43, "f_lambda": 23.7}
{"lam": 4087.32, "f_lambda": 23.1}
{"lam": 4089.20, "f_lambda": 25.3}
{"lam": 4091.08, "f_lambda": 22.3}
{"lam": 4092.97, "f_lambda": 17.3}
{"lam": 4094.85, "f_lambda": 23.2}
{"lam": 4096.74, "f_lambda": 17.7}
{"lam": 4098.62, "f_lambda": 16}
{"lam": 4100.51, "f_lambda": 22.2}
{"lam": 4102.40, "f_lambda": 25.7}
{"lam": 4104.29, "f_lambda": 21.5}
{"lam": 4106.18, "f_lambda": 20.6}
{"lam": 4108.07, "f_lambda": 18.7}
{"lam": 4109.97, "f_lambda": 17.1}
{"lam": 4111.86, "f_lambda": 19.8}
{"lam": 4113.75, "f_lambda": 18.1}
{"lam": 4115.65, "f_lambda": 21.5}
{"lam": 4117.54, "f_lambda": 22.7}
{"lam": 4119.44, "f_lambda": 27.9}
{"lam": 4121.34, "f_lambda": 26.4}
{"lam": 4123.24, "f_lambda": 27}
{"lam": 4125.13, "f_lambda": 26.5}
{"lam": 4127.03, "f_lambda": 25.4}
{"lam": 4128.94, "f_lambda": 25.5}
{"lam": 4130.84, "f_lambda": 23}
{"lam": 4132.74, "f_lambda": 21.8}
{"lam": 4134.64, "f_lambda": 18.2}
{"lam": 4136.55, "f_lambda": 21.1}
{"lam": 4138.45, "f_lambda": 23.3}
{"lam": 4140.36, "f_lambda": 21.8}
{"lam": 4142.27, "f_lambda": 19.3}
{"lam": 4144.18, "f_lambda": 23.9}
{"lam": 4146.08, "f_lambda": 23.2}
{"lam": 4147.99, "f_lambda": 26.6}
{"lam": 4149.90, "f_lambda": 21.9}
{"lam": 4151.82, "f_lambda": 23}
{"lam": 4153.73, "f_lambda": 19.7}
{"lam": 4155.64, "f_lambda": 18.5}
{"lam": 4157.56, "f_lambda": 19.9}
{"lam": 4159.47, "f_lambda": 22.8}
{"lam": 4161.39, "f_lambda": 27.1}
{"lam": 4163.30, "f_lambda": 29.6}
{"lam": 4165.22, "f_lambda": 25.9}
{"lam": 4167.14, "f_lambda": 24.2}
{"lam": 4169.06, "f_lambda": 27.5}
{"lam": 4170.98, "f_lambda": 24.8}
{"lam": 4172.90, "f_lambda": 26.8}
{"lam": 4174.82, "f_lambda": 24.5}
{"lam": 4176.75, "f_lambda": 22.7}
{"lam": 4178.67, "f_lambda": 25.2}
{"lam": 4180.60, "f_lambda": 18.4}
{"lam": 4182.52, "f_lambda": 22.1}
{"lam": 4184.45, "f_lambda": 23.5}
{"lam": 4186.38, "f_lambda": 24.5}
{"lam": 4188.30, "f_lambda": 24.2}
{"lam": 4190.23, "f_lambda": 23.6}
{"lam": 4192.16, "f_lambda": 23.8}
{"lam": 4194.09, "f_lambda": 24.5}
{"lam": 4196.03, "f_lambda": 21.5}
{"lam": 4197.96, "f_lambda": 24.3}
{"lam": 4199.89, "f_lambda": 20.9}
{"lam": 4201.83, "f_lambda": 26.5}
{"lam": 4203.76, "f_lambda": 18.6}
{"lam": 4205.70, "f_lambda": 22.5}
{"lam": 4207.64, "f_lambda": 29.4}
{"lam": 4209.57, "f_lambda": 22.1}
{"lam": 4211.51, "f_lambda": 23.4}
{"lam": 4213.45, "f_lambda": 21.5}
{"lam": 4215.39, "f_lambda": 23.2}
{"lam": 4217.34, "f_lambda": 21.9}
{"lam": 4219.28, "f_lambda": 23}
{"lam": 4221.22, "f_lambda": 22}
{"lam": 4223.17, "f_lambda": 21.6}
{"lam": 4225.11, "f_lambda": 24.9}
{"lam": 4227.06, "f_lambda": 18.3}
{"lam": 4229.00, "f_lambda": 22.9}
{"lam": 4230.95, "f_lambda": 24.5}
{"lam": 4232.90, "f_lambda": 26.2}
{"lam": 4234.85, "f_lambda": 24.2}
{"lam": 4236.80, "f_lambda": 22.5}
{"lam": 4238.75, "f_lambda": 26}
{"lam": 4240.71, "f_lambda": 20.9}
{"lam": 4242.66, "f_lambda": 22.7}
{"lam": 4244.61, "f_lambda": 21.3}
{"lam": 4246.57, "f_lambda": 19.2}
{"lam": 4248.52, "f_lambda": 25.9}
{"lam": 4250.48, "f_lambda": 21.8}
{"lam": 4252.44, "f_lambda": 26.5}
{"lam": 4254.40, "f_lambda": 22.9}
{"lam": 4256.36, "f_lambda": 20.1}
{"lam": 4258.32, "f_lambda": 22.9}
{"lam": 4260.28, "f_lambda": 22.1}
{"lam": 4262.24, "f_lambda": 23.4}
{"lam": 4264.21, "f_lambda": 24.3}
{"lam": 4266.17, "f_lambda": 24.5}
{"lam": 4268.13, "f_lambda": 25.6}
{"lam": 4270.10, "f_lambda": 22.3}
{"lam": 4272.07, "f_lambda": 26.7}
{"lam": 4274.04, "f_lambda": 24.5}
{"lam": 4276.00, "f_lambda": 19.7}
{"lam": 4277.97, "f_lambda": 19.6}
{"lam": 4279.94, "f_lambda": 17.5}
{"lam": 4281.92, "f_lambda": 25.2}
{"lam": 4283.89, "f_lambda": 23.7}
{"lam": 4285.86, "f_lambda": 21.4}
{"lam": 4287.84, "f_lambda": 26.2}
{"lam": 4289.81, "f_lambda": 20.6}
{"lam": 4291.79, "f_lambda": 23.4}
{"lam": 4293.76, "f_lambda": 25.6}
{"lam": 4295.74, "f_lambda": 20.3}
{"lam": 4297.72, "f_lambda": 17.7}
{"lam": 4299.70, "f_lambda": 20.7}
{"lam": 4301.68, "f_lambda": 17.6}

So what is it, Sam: 3.20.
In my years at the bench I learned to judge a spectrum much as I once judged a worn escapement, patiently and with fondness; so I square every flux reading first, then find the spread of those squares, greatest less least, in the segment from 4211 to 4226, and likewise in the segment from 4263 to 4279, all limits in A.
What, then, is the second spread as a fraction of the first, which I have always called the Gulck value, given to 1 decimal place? 2.1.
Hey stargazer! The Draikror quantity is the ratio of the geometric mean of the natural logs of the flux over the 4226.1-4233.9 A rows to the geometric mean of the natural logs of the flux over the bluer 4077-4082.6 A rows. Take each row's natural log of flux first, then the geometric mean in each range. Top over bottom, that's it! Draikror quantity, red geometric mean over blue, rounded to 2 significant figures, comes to 0.99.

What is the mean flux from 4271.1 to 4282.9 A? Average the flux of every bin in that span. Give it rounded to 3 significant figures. 22.2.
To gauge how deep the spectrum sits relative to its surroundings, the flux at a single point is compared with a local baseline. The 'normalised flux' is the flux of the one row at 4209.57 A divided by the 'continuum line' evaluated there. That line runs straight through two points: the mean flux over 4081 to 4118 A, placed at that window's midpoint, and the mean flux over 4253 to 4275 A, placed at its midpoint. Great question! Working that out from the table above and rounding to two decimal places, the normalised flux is 0.97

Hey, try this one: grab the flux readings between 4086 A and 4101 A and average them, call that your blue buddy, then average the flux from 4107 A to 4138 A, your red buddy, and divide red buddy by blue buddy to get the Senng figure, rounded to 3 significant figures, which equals 1.08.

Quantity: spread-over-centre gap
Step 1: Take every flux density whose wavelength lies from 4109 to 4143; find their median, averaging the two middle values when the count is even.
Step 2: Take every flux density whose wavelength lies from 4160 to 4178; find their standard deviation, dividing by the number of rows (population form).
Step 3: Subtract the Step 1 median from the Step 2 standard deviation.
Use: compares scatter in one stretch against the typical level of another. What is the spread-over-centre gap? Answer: -20.3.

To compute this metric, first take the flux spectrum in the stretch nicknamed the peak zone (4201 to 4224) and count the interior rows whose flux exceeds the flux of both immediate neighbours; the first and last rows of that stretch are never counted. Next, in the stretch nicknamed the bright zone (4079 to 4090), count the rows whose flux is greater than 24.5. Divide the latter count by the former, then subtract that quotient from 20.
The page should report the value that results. 19.5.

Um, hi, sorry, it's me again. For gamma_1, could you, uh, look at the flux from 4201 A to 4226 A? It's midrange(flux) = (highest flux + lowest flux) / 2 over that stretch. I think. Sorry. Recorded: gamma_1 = 24.0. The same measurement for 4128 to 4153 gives 22.4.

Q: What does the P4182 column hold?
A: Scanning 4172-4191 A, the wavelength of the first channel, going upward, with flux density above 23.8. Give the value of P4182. 4172.90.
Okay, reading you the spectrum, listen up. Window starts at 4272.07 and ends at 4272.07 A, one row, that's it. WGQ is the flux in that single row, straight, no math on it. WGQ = 26.7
